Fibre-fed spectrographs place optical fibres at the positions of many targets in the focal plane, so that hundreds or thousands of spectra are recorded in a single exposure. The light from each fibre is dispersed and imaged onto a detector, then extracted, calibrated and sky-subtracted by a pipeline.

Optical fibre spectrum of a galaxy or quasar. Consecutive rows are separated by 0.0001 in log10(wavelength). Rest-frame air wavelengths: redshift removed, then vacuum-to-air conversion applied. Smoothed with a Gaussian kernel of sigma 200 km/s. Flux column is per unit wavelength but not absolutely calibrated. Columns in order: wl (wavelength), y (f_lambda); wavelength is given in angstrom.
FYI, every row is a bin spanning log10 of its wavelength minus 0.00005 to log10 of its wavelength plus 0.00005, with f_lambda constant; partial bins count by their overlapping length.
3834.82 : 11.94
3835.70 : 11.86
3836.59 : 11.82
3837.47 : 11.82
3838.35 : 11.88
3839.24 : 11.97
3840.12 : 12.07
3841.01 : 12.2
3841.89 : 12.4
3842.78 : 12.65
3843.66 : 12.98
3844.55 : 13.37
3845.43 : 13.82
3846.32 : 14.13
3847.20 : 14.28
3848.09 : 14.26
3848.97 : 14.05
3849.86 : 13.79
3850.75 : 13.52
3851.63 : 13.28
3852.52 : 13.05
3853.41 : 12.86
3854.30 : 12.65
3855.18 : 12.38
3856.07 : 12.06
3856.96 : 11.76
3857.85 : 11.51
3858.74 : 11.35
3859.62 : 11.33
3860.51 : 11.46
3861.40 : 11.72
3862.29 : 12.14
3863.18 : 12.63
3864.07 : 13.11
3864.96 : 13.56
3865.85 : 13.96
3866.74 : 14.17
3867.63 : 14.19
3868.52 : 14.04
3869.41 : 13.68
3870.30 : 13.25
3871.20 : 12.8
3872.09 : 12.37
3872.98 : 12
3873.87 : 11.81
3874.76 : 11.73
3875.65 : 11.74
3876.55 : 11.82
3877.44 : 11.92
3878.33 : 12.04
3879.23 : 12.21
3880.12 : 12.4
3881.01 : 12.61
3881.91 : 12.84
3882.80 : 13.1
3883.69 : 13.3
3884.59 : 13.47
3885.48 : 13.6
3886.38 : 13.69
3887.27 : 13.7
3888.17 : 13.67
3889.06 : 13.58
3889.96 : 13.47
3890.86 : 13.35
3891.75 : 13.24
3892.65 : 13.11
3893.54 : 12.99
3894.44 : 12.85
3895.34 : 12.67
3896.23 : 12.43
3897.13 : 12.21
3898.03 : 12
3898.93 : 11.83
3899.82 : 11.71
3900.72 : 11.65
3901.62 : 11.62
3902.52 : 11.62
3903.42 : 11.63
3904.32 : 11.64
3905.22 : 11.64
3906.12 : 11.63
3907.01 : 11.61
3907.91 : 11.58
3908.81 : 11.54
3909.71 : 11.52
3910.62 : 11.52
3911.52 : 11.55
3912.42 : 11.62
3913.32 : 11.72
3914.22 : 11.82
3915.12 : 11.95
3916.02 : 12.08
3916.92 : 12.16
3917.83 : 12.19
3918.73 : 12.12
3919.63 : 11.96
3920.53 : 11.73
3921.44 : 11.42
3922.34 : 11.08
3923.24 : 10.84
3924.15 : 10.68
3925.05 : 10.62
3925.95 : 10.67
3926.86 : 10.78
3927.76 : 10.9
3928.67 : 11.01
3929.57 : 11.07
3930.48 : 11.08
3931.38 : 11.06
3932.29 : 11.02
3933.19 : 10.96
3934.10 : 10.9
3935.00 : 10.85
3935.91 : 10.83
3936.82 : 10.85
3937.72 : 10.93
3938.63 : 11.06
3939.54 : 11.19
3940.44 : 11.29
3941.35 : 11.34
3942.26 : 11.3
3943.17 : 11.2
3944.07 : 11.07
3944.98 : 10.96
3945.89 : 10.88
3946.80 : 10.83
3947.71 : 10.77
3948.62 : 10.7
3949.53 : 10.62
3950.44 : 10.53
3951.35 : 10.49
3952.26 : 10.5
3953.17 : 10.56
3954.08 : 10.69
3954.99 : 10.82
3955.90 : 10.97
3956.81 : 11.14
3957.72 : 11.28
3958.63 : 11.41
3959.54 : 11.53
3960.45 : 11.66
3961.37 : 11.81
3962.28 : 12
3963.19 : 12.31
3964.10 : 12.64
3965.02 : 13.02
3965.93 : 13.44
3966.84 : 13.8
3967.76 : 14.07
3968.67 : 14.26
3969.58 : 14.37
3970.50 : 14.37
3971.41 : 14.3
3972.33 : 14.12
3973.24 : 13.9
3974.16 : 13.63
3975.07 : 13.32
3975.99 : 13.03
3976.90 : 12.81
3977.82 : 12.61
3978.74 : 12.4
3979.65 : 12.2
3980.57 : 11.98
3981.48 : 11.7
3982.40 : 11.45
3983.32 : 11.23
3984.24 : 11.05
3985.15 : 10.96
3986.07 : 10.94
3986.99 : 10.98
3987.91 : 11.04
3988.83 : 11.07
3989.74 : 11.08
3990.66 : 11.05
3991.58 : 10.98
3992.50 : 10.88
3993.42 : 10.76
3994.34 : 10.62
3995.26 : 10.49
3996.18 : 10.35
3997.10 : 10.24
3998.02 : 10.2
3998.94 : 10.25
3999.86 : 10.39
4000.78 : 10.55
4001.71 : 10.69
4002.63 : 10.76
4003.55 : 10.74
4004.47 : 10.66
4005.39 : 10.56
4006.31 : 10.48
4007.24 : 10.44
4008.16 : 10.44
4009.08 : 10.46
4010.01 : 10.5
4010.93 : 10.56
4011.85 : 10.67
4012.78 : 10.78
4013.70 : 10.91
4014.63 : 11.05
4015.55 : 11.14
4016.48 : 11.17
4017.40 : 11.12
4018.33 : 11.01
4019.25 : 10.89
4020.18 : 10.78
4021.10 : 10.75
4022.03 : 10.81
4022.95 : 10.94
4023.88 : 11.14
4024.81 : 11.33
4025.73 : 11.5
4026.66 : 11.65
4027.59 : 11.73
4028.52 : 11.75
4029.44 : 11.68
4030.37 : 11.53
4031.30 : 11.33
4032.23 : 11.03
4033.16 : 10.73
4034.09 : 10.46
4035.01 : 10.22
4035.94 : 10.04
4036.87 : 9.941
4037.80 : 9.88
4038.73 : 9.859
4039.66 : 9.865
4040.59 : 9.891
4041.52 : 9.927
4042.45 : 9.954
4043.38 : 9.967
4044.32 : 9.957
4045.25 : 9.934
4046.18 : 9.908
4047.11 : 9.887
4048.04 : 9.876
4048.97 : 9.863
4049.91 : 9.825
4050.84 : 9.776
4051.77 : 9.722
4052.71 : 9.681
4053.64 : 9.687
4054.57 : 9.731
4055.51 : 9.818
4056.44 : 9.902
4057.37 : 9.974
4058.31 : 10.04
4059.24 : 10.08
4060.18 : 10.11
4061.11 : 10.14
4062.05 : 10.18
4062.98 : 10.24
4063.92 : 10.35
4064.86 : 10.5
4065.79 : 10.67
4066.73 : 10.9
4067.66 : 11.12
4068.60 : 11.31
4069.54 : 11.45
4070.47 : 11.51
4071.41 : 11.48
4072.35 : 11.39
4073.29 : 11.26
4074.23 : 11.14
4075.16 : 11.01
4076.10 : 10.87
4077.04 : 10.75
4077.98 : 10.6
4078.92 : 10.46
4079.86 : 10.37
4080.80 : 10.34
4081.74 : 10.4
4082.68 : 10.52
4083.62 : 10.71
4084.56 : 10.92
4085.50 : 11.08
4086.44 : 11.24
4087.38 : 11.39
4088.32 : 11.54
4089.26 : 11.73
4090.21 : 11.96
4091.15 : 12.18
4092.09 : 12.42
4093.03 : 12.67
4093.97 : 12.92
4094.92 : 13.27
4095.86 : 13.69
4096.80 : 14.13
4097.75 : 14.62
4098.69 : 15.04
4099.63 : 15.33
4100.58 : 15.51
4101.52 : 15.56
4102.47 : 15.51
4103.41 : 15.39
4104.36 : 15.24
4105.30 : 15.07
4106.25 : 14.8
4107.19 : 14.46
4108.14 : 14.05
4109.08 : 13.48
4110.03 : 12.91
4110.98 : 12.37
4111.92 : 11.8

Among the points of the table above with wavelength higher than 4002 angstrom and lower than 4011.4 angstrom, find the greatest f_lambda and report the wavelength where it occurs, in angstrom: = 4002.63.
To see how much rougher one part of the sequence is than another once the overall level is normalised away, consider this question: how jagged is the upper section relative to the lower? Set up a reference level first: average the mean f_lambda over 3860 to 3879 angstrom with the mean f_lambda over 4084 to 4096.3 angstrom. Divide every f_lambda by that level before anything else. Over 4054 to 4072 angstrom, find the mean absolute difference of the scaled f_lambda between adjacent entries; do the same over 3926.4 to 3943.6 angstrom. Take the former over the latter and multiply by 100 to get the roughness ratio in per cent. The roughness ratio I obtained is 151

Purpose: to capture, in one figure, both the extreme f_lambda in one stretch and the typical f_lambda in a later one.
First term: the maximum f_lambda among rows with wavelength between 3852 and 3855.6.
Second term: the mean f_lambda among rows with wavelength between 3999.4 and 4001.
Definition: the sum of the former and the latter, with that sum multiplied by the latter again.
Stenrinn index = 246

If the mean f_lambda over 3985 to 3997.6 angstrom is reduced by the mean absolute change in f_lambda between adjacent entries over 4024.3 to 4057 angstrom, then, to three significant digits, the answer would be 10.7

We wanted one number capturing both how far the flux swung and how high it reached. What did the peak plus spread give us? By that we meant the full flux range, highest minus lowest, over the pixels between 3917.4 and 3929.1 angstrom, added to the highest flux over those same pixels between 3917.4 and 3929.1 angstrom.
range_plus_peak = 13.8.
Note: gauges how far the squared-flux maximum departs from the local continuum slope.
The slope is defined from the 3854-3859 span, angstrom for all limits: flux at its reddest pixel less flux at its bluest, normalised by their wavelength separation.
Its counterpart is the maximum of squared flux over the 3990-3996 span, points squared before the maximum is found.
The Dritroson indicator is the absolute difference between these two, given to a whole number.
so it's 122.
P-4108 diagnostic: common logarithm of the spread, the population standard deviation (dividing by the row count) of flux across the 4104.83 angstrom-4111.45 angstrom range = 0.0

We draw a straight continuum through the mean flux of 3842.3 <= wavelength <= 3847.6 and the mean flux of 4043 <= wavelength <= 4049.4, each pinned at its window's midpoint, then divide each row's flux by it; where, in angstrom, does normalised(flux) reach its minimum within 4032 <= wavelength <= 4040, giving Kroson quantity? 4038.73 angstrom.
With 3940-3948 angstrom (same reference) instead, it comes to 3947.71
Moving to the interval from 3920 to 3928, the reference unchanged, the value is 3925.05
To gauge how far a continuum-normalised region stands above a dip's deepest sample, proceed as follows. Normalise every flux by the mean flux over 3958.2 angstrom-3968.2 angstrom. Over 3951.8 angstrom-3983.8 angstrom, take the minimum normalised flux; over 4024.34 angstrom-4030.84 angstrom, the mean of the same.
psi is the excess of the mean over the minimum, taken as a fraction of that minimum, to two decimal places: 0.10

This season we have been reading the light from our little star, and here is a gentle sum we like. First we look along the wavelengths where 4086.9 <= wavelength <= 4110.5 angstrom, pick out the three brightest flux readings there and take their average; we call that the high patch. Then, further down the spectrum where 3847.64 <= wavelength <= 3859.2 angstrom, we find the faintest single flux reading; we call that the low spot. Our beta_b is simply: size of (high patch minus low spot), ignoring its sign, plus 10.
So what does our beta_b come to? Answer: 14.2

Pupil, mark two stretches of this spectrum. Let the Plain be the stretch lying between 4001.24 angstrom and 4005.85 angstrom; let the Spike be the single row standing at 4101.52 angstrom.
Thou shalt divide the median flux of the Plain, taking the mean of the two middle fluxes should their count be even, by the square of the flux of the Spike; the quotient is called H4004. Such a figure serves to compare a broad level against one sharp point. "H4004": 0.044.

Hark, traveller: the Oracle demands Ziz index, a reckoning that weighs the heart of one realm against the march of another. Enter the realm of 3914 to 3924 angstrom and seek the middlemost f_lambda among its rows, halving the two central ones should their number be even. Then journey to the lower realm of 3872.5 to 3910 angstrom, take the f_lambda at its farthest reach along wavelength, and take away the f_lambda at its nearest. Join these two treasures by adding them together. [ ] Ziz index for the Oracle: 11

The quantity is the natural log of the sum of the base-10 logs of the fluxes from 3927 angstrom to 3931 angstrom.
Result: 1.427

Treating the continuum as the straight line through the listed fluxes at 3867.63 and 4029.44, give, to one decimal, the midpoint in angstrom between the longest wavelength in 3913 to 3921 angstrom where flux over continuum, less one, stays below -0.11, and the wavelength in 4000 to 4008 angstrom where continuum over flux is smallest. 3961.6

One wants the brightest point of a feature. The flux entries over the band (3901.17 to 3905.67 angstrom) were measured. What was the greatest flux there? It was 11.64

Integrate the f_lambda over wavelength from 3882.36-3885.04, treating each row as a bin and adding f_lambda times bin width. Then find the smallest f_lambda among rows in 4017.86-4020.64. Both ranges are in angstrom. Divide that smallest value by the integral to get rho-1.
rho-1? 0.302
